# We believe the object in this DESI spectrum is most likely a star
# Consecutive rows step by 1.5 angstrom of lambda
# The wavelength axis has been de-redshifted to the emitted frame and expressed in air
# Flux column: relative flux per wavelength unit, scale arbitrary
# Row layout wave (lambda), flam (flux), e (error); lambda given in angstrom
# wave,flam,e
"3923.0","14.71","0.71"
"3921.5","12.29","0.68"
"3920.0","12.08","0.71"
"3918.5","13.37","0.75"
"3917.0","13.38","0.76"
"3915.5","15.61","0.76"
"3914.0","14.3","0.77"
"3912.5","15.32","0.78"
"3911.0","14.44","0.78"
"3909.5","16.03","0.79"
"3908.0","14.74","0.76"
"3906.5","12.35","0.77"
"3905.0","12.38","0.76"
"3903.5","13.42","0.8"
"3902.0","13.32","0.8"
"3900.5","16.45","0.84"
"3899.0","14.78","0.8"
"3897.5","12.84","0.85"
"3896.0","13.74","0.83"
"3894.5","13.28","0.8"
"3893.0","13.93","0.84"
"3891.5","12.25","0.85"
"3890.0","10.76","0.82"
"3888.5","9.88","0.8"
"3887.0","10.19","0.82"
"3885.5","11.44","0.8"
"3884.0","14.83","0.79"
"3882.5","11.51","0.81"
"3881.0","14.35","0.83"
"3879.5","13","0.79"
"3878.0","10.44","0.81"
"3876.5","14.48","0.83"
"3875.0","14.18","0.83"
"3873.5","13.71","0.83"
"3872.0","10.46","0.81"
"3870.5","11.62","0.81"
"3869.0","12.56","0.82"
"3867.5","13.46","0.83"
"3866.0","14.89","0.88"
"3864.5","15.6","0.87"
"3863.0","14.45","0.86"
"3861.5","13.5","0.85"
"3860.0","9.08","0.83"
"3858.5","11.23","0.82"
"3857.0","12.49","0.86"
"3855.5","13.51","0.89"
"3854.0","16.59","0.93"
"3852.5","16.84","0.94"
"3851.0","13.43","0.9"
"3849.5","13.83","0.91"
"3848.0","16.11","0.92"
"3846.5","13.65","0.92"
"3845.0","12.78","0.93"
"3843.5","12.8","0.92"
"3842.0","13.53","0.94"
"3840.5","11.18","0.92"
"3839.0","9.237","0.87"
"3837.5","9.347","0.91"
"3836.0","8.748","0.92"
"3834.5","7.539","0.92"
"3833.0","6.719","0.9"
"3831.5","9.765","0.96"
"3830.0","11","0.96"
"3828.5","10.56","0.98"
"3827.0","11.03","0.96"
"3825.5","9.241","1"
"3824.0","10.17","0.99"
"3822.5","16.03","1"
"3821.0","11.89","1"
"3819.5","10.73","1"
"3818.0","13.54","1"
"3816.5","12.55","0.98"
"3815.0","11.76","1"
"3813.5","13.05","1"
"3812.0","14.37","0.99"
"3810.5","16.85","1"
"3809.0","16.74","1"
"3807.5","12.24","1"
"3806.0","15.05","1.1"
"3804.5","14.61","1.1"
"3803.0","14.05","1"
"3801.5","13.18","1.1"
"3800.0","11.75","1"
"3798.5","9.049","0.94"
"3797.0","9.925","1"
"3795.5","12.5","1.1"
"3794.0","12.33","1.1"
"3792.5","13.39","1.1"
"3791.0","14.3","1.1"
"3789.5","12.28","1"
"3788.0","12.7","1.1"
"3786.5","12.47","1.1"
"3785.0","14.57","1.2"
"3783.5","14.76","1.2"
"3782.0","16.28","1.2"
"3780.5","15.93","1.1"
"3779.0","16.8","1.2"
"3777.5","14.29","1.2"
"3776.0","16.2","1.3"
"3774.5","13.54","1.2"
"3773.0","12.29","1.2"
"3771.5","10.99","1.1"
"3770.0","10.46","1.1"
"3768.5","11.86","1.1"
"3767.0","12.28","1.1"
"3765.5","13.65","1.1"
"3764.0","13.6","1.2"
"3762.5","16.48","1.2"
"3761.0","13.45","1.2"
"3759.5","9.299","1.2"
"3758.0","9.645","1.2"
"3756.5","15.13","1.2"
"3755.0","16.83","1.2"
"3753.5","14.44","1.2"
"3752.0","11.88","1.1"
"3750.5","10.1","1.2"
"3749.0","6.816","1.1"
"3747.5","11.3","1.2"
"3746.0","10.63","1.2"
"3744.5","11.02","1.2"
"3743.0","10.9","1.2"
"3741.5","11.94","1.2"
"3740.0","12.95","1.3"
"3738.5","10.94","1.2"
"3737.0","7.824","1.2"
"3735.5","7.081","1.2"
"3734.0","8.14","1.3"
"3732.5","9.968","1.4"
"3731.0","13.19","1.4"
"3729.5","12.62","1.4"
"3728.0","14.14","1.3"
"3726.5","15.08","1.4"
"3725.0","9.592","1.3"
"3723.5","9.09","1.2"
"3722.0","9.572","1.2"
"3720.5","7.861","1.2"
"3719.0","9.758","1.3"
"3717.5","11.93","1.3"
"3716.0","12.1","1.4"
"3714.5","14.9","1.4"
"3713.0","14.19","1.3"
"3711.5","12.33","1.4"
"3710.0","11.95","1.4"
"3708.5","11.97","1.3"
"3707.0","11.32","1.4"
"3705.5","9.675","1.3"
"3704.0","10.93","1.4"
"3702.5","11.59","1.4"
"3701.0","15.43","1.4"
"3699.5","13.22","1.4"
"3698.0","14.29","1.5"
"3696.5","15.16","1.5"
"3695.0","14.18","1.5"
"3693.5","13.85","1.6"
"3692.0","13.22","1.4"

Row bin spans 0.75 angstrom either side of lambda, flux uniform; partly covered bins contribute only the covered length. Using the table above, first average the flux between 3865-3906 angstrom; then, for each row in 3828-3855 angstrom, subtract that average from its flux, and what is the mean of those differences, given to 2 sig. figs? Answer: -1.0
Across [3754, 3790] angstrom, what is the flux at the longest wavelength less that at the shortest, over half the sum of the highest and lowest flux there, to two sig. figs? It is -0.35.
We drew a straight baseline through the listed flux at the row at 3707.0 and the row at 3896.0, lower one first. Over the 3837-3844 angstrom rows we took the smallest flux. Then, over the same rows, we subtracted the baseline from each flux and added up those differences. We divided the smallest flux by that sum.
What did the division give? -1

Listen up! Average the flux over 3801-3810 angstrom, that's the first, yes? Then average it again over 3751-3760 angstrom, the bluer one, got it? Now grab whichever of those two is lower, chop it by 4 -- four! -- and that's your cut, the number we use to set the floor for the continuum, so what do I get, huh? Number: 3.2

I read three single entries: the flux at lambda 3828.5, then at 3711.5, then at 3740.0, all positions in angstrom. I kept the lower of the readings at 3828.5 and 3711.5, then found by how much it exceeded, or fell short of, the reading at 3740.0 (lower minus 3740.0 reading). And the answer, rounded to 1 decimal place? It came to -2.4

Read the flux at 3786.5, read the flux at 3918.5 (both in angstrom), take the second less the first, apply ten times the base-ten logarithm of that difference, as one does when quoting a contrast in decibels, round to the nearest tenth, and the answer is -0.5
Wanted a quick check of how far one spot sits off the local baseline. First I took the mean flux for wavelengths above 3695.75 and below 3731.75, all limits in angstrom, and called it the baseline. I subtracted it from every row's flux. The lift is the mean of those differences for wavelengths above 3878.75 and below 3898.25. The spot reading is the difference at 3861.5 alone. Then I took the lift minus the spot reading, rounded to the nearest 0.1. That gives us -1.0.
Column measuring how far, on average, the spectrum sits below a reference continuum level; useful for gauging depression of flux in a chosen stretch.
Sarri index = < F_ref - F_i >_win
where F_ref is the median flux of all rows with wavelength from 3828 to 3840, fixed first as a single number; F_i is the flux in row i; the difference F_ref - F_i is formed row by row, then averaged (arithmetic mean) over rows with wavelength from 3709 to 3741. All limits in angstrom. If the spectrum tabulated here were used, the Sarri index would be -1.9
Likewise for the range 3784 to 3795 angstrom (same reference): -3.9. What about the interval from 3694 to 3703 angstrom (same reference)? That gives -4.7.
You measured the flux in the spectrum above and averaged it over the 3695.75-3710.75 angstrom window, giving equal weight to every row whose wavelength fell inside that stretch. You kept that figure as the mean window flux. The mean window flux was 12.6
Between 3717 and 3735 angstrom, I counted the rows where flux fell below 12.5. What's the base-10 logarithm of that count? 0.9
